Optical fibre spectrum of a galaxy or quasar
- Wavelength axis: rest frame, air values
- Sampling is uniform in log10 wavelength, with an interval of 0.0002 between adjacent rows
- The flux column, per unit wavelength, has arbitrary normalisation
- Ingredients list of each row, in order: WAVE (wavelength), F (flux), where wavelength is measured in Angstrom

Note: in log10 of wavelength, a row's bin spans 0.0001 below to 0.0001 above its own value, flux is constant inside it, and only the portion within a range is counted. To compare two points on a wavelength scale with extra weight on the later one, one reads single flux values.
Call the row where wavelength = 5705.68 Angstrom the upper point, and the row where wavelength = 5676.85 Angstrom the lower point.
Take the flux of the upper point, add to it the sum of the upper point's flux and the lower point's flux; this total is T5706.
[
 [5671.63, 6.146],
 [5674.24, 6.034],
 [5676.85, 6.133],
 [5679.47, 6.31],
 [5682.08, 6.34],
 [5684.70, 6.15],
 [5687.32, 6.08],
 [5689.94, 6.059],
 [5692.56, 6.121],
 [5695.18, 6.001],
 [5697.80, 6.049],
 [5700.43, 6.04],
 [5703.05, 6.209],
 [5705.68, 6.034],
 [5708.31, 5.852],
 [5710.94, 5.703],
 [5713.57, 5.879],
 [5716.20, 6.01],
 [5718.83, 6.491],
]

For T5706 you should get 18.20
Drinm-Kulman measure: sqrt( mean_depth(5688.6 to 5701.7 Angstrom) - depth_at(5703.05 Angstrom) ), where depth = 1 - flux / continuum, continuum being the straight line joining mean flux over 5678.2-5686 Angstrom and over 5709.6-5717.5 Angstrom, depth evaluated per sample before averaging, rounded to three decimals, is 0.206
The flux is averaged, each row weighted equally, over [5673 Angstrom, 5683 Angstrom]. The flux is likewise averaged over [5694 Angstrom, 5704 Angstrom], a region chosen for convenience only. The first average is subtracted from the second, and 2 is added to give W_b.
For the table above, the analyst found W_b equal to 1.87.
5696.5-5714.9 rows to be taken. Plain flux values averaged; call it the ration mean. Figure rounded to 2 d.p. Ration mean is 5.97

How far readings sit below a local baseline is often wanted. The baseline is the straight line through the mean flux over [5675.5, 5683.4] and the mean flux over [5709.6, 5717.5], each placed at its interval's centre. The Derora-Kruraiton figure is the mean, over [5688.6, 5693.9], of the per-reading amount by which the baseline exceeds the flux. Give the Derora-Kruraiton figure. 0.03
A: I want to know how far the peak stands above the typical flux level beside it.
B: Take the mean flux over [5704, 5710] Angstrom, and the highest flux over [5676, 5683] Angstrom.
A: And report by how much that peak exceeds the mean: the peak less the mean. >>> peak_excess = 0.40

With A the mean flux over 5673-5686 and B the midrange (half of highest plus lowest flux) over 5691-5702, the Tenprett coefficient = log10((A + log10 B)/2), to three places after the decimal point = 0.543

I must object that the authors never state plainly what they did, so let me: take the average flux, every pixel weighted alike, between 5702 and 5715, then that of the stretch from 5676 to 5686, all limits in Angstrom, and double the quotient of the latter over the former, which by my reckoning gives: 2.10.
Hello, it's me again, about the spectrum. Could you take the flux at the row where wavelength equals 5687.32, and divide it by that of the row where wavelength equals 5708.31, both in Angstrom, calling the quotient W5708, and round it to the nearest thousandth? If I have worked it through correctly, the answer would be 1.039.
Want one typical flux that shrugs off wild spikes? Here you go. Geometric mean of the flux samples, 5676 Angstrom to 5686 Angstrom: 6.233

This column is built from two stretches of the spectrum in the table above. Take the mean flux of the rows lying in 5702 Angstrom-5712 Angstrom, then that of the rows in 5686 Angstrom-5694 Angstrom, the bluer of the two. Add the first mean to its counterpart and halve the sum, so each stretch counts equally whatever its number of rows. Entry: 6.02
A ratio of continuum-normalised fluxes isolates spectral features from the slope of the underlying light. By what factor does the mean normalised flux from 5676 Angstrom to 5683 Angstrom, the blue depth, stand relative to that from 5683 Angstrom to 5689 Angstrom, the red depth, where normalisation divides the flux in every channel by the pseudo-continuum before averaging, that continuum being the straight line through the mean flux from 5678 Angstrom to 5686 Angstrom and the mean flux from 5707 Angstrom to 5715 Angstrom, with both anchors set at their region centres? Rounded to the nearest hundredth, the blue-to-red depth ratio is 1.01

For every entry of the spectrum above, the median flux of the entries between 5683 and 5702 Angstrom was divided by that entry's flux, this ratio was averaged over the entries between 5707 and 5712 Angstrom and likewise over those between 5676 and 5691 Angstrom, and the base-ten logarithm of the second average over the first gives -0.029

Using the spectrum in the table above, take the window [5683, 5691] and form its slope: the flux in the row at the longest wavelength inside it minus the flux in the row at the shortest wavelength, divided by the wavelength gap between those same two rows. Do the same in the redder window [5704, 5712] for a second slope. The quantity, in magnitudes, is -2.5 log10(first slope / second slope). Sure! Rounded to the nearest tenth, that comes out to 1.4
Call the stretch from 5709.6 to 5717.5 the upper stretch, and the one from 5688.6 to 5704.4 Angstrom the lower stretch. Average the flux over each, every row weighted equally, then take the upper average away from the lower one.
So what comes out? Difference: 0.216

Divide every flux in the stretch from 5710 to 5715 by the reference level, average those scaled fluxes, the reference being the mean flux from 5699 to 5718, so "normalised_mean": 0.97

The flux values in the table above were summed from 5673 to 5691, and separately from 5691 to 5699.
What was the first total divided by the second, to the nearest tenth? 2.4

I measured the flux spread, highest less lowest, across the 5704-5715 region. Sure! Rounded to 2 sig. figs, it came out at 0.33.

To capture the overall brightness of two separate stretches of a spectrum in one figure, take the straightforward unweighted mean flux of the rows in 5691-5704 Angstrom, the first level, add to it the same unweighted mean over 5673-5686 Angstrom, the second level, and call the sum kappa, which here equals 12.3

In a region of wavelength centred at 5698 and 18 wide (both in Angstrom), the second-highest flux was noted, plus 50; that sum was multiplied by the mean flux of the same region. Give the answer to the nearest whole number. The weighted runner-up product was 341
